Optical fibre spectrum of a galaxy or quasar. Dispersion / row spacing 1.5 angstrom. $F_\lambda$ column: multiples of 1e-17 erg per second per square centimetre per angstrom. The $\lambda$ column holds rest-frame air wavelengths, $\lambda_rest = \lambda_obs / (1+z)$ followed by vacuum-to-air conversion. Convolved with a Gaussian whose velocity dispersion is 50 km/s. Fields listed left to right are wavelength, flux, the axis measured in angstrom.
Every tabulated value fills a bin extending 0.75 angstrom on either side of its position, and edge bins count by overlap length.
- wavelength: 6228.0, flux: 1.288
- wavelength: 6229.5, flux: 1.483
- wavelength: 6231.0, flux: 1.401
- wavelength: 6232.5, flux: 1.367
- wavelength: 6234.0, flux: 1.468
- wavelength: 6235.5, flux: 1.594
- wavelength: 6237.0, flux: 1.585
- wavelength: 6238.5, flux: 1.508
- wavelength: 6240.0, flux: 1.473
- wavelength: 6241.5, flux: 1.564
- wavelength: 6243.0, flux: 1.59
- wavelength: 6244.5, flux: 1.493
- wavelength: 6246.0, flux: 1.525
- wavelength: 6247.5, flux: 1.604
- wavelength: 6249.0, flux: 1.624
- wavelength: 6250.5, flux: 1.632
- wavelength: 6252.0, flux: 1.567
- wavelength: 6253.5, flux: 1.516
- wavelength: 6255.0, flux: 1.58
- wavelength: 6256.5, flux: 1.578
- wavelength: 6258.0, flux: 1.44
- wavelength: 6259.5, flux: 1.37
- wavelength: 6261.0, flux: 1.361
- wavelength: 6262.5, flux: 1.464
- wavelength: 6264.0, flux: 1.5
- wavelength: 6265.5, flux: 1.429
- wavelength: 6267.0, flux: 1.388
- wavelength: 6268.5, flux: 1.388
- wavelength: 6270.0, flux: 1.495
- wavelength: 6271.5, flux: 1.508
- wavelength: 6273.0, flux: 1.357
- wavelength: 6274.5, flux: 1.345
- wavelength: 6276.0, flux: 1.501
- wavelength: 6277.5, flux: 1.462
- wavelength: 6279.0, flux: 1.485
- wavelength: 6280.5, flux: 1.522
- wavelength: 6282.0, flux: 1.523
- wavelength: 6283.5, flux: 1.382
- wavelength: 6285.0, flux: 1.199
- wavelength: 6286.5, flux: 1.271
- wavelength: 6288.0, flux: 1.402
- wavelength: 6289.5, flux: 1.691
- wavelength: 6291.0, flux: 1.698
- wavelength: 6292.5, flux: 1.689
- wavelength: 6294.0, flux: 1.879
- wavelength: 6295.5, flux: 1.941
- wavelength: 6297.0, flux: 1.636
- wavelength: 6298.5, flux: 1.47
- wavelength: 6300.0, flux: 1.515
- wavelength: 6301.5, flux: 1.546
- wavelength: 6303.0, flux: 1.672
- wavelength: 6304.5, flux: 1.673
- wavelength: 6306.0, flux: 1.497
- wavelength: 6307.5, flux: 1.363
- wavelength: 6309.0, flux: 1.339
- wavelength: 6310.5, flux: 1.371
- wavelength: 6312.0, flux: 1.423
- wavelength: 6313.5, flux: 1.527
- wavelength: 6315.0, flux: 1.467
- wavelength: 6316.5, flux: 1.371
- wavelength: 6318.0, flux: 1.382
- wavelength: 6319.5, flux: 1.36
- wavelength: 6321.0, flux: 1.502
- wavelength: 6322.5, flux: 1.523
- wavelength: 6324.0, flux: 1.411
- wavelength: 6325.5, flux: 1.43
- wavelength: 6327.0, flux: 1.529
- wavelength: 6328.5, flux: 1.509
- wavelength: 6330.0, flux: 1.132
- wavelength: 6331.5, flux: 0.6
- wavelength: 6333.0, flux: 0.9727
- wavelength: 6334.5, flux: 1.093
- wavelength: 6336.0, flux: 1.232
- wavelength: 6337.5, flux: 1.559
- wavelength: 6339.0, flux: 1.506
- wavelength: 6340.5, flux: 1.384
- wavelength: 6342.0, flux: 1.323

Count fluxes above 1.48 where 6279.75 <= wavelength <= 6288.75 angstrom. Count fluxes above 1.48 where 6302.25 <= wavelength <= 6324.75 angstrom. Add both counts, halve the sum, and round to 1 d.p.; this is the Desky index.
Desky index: 4.0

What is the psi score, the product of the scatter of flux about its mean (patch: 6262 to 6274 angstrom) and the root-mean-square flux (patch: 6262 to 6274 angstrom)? 0.08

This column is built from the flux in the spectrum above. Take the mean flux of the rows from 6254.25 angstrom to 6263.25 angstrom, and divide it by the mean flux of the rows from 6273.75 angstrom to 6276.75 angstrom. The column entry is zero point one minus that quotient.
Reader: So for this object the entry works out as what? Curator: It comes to -0.93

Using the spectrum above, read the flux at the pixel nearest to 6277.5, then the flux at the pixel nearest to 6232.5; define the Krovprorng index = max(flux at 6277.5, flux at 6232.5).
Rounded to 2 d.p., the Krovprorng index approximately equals 1.46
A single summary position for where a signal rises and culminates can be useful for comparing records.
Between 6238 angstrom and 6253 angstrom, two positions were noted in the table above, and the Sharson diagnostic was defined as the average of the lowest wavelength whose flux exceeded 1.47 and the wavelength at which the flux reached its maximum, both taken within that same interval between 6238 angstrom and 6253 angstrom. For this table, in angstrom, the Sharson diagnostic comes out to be 6244.5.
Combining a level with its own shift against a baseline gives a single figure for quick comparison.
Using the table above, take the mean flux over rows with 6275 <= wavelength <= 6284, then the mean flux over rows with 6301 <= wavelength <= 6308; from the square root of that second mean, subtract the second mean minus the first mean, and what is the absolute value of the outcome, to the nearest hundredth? 1.17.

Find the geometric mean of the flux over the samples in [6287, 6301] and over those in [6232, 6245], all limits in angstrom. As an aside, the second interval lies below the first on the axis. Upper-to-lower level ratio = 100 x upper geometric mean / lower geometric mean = 109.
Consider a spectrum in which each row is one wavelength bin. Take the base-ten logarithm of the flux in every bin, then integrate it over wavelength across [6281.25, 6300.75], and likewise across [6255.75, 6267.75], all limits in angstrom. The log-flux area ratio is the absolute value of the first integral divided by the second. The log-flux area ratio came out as 1.9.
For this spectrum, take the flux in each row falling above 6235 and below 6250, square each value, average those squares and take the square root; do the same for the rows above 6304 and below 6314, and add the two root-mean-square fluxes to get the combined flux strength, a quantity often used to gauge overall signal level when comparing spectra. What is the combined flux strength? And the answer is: 3.02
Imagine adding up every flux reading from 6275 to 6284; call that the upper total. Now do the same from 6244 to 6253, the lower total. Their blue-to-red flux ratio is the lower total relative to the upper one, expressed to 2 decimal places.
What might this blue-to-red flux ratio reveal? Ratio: 1.06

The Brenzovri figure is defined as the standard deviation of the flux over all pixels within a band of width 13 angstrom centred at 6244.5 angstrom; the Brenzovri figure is 0.06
